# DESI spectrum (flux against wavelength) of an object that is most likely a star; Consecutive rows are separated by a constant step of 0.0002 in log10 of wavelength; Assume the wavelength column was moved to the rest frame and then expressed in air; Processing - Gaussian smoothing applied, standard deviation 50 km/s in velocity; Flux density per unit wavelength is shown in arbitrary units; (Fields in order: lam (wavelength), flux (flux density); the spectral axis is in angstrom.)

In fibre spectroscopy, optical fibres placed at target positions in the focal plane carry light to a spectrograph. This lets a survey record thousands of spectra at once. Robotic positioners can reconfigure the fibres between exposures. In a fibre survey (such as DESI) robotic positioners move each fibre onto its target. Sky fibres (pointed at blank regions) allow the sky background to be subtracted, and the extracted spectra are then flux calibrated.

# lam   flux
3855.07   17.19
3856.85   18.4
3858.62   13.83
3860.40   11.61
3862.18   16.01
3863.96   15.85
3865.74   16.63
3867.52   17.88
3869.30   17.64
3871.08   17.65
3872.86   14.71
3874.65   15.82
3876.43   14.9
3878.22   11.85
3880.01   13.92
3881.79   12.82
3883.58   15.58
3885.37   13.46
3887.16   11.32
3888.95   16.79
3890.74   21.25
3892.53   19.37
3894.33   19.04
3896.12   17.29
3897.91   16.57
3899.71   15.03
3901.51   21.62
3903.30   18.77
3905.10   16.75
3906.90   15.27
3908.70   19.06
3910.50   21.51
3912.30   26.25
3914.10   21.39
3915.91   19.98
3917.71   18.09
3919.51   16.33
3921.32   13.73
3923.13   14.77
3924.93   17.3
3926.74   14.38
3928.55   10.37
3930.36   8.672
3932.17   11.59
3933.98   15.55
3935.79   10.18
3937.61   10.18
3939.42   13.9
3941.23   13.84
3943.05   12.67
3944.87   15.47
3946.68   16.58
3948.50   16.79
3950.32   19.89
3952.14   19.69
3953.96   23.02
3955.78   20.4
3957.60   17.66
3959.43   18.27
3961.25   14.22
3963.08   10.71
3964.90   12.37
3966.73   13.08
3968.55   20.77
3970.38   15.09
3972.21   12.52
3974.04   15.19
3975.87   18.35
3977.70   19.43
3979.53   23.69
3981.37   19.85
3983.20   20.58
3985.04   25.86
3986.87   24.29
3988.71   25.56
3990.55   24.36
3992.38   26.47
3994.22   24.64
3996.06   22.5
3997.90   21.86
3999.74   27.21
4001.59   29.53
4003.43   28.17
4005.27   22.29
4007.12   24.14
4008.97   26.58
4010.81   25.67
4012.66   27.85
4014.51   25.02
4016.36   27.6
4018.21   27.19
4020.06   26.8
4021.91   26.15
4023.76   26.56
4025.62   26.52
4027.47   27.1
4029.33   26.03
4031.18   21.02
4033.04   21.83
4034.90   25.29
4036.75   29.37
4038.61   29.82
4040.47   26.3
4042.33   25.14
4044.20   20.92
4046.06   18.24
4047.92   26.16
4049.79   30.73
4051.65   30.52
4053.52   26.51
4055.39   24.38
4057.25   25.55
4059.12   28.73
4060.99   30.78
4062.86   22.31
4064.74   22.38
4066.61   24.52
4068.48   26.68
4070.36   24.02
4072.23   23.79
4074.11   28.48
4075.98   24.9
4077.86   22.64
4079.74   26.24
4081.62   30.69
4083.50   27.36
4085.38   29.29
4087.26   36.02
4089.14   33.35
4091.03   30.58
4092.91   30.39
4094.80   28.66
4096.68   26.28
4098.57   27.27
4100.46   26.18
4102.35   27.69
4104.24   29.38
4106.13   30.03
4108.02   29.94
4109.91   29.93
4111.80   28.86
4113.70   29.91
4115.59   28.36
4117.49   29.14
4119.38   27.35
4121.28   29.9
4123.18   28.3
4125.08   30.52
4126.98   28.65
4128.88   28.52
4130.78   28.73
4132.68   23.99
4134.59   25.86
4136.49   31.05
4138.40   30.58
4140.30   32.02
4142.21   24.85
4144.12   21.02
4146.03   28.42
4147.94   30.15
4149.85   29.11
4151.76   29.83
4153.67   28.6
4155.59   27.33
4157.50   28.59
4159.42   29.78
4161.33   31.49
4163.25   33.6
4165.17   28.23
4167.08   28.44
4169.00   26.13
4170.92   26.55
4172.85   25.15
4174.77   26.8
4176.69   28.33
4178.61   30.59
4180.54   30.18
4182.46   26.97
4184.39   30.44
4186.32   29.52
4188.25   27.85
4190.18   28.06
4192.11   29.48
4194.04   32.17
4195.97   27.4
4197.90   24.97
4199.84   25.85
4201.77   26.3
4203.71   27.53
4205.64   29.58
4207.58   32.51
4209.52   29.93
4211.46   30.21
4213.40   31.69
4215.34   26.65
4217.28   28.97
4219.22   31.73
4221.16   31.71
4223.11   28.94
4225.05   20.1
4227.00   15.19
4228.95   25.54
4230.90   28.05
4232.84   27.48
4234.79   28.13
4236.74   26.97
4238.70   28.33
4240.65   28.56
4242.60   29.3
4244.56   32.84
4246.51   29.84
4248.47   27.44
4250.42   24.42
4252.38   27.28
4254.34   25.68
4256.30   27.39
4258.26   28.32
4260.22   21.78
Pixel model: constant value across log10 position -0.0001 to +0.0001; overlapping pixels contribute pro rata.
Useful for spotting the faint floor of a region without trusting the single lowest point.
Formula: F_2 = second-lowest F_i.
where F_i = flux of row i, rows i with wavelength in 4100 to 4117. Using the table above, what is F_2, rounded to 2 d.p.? 27.69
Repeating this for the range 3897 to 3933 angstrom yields 10.37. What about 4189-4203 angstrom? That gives 25.85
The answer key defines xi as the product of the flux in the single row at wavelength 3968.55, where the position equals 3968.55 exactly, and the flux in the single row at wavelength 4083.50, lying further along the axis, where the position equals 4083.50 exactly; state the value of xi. 568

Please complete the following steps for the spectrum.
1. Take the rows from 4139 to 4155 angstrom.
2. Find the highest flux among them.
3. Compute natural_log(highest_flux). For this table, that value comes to 3.47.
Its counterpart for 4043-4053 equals 3.43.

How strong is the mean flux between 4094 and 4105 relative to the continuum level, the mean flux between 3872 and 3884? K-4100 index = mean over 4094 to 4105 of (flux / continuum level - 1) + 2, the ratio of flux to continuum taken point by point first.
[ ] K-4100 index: 2.94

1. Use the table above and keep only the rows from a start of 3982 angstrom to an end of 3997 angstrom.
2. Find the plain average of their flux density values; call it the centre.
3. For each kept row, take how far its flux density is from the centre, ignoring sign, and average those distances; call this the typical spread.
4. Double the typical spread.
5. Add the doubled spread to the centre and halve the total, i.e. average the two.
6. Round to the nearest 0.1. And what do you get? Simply 13.5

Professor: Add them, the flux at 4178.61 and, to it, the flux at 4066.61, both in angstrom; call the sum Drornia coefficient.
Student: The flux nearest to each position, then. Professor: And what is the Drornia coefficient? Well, 55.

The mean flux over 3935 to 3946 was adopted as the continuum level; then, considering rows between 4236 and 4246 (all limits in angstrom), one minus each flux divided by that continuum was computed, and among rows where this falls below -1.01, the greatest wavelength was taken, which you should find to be 4244.56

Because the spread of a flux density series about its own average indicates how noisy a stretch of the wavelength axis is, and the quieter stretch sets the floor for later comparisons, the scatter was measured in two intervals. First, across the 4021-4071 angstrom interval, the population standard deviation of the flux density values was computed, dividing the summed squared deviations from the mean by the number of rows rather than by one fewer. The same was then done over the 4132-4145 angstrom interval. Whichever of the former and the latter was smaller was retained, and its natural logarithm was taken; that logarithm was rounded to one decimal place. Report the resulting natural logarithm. 1.1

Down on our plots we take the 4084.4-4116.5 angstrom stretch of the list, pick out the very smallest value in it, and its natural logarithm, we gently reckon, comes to 3.3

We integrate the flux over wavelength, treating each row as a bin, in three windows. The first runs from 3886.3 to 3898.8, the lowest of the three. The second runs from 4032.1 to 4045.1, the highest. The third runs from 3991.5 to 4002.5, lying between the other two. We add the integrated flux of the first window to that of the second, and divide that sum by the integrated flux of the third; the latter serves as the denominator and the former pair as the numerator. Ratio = 2.0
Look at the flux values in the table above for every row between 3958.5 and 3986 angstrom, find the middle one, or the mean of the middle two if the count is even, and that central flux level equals 18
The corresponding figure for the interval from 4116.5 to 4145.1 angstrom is 29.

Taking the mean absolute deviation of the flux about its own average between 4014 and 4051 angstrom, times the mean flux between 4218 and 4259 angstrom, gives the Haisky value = 61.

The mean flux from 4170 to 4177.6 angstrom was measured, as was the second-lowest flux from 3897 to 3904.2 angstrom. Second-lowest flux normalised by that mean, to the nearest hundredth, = 0.62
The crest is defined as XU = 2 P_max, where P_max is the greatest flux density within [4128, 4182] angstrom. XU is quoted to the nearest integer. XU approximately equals 67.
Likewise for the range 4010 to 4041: 60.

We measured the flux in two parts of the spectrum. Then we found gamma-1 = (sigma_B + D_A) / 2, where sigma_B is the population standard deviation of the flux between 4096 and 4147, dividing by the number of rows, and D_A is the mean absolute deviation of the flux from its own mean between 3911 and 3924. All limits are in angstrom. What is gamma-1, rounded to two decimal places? 2.84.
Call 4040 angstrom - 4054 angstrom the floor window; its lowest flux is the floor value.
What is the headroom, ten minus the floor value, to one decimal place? -8.2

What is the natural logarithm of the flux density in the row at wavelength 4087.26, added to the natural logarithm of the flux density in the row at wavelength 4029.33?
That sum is 6.8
